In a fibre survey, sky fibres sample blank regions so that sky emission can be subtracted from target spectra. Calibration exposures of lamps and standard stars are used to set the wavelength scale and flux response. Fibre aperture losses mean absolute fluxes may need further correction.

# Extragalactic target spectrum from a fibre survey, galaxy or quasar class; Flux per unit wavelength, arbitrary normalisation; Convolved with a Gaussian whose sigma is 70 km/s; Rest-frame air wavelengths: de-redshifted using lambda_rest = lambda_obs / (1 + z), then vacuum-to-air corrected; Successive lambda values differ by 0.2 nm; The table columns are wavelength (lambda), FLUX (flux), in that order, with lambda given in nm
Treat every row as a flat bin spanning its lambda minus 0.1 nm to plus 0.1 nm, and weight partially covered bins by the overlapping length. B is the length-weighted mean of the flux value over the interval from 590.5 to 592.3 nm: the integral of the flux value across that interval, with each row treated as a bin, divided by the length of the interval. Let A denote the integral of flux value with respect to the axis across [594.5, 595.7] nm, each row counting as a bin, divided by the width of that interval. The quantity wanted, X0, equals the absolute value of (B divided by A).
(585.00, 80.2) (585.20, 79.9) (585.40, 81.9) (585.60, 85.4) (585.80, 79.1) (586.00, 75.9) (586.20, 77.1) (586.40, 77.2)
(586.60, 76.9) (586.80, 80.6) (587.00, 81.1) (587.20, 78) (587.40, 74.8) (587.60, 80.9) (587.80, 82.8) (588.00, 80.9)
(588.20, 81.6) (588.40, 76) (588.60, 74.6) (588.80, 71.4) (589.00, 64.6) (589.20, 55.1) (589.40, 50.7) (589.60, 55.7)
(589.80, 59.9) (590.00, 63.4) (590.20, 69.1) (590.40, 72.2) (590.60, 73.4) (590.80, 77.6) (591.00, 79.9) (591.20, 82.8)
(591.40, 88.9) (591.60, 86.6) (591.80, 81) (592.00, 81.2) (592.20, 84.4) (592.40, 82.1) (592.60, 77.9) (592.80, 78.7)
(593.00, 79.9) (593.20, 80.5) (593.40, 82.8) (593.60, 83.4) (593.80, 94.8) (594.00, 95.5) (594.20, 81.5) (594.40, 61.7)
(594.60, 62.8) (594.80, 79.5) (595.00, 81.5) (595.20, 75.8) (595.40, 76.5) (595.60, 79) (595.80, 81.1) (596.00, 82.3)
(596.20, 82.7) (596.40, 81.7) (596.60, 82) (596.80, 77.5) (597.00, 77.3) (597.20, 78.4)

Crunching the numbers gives 1.08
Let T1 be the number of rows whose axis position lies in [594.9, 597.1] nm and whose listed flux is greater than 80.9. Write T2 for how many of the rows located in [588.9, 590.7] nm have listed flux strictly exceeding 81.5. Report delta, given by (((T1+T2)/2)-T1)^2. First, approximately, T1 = 6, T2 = 0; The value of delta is 9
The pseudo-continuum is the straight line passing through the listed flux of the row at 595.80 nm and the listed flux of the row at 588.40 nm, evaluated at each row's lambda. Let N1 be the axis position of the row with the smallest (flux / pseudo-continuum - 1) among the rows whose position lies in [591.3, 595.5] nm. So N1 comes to 594.40 nm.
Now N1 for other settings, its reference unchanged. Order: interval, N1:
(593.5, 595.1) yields 594.40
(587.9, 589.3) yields 589.20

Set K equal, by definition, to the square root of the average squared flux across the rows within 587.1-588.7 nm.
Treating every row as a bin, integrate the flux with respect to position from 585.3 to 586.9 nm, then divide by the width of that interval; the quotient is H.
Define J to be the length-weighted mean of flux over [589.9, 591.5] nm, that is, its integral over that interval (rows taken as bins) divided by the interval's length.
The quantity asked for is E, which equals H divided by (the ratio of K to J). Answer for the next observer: 76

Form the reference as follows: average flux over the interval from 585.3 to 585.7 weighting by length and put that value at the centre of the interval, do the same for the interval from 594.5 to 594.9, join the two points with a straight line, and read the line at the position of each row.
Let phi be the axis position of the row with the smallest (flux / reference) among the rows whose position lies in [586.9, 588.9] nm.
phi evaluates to 588.80 nm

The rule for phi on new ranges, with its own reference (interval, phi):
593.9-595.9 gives 594.40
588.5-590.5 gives 589.40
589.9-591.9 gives 590.00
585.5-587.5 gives 586.00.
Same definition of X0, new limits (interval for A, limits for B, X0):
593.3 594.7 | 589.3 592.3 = 0.92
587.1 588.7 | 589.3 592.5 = 0.94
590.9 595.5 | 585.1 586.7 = 0.98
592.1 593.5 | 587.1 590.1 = 0.87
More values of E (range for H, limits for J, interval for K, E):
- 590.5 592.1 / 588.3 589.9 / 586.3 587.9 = 65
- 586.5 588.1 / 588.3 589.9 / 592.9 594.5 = 61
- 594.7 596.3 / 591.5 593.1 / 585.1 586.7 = 82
